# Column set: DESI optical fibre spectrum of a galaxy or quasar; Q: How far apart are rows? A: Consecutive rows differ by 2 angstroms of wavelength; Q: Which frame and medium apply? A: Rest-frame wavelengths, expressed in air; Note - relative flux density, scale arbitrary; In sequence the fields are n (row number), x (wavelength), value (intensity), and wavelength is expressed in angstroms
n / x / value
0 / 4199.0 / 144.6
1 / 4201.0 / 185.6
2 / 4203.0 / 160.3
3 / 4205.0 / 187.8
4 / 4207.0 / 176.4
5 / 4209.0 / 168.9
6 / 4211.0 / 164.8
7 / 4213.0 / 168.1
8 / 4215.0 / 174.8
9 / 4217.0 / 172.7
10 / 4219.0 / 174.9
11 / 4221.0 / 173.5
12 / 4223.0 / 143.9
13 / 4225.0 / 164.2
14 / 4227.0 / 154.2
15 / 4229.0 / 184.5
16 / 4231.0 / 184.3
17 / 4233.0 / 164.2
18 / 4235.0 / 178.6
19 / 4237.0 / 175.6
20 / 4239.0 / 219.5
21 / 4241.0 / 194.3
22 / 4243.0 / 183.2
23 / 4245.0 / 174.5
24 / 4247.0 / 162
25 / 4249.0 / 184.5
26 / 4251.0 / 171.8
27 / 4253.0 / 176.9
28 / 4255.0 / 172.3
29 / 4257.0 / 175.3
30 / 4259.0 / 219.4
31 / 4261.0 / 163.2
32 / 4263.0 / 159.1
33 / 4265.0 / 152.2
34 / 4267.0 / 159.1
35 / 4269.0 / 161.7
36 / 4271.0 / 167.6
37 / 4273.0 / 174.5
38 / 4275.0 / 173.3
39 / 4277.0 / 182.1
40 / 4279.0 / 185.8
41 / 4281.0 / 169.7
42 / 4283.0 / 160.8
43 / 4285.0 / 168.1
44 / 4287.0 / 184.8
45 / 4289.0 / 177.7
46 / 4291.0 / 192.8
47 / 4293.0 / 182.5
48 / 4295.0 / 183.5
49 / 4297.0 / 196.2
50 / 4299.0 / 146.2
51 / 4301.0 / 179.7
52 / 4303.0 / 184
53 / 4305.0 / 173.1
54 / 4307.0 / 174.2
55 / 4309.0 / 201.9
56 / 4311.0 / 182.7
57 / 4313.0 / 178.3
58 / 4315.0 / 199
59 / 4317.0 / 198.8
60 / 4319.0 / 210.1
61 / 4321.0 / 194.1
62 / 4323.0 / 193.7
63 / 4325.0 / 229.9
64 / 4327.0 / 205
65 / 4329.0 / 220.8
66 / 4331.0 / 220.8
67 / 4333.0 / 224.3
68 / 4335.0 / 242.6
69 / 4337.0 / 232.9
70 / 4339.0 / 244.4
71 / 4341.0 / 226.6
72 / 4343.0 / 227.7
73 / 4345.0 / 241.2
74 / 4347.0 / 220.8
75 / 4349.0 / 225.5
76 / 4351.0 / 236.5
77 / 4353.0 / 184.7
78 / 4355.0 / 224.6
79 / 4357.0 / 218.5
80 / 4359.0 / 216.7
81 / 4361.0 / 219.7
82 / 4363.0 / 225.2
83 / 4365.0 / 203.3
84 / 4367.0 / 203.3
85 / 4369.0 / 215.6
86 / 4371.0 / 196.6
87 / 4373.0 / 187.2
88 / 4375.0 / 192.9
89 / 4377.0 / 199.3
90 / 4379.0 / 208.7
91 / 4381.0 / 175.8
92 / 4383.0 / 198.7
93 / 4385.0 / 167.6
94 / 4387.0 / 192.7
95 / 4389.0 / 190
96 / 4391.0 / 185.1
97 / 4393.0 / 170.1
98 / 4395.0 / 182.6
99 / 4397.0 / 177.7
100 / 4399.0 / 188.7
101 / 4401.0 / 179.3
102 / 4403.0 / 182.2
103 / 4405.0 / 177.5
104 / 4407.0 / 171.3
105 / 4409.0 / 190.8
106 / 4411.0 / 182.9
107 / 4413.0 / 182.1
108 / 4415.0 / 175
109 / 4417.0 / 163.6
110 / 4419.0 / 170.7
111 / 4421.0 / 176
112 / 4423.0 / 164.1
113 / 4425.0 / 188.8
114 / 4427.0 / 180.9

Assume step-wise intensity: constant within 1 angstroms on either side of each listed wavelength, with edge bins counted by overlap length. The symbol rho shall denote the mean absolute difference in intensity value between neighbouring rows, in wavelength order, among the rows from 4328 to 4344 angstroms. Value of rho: 9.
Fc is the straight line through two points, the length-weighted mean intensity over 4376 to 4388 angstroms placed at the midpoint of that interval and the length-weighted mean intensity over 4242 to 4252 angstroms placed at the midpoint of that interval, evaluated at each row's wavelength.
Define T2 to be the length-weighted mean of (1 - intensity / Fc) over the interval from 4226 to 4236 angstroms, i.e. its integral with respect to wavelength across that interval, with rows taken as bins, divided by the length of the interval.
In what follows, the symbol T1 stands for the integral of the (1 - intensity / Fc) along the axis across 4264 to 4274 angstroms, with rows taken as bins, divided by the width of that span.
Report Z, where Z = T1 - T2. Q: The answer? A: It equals 0.08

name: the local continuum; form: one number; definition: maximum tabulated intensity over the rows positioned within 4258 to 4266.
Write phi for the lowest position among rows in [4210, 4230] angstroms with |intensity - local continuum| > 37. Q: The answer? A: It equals 4211.0 angstroms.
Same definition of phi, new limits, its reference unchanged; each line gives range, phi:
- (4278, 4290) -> 4281.0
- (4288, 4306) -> 4289.0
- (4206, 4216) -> 4207.0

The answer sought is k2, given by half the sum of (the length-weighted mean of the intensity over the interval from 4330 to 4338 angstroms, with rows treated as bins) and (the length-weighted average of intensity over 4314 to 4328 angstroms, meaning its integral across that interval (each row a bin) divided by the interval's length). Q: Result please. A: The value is 217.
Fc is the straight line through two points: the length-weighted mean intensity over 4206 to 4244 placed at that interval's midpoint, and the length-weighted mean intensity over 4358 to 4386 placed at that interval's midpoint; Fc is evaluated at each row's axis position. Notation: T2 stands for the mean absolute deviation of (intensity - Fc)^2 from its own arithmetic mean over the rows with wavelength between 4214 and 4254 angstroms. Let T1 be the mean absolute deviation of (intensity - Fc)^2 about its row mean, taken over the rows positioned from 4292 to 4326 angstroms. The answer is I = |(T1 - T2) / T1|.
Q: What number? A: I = 0.16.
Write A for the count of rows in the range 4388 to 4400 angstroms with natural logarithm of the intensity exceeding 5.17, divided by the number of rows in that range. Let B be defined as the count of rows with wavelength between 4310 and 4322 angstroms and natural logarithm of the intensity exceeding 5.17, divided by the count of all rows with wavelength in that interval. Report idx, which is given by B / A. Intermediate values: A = 0.8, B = 1.0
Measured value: 1.2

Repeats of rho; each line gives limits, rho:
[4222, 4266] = 17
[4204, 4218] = 6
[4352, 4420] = 12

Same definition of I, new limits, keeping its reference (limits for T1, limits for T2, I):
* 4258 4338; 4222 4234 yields 0.38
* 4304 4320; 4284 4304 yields 2.70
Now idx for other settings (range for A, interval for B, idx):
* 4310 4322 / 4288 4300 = 0.8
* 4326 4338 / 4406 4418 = 0.5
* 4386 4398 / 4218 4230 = 0.2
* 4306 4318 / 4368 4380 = 1.2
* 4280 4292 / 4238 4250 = 1.3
